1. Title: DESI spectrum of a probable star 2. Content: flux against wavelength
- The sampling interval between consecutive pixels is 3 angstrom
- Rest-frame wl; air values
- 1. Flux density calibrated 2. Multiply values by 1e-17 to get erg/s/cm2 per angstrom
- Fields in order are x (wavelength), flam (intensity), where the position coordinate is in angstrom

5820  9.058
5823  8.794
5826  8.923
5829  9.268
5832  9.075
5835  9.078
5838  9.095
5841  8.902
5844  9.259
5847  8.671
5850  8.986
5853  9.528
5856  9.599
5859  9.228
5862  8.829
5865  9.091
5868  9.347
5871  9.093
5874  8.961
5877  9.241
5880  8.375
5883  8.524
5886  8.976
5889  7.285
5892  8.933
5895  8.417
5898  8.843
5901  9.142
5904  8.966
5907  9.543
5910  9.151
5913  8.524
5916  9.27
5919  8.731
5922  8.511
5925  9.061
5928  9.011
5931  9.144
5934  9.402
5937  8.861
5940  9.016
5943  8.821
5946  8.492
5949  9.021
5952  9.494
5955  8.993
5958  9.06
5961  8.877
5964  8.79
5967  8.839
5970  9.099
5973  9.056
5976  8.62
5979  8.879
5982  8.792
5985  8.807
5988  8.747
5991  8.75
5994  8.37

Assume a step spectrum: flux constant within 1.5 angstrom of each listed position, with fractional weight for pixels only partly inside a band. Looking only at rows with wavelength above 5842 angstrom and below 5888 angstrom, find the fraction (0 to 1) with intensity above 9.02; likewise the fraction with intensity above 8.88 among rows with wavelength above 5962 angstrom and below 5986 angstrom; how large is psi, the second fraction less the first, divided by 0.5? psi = -0.6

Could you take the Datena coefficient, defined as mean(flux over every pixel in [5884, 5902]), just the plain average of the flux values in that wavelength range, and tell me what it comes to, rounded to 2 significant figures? 8.6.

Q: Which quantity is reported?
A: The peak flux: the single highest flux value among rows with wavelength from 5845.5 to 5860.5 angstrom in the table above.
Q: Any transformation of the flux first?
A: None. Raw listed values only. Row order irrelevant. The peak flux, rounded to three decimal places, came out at 9.599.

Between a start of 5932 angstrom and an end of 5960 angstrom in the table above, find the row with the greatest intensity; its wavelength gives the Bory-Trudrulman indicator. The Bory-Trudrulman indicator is 5952 angstrom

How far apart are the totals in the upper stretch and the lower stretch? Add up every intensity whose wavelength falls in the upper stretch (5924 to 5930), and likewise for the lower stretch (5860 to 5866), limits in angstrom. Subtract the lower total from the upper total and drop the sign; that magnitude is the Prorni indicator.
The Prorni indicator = 0.15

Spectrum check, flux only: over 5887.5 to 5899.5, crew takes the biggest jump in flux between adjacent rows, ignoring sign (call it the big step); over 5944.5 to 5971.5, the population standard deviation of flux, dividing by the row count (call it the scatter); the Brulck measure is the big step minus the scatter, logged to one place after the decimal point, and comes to 1.4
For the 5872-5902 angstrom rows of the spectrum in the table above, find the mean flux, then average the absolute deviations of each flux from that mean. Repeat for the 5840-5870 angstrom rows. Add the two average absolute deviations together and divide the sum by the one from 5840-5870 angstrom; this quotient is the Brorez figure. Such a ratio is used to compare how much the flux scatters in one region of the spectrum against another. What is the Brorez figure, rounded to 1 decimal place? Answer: 2.7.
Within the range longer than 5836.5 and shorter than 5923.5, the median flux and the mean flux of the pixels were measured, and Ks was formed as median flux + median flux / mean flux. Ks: 10.0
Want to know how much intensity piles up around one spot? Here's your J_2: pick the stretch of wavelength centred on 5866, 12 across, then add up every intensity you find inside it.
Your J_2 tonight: 36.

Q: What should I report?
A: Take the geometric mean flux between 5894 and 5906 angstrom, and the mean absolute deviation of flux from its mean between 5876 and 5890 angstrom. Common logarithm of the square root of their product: 0.331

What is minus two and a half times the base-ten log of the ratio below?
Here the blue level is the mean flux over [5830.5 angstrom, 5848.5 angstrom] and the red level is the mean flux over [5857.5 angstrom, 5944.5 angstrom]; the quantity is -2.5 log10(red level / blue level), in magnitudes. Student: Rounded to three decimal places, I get 0.013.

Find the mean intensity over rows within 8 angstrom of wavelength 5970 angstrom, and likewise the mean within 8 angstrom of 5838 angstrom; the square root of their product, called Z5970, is 8.98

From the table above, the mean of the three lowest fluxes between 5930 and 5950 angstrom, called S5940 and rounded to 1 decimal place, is 8.7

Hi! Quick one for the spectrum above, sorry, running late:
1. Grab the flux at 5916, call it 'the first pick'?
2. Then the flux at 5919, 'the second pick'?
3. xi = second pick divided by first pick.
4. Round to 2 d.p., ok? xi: 0.94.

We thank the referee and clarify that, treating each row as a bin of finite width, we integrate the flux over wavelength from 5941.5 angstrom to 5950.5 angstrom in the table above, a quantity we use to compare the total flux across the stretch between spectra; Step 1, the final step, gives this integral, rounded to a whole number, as 79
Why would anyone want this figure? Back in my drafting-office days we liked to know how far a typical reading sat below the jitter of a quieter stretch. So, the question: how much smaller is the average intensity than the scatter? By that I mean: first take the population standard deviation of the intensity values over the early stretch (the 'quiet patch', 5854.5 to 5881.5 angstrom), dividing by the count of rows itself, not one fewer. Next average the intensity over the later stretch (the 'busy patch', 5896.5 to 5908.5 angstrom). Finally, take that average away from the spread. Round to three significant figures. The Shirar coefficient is -8.80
